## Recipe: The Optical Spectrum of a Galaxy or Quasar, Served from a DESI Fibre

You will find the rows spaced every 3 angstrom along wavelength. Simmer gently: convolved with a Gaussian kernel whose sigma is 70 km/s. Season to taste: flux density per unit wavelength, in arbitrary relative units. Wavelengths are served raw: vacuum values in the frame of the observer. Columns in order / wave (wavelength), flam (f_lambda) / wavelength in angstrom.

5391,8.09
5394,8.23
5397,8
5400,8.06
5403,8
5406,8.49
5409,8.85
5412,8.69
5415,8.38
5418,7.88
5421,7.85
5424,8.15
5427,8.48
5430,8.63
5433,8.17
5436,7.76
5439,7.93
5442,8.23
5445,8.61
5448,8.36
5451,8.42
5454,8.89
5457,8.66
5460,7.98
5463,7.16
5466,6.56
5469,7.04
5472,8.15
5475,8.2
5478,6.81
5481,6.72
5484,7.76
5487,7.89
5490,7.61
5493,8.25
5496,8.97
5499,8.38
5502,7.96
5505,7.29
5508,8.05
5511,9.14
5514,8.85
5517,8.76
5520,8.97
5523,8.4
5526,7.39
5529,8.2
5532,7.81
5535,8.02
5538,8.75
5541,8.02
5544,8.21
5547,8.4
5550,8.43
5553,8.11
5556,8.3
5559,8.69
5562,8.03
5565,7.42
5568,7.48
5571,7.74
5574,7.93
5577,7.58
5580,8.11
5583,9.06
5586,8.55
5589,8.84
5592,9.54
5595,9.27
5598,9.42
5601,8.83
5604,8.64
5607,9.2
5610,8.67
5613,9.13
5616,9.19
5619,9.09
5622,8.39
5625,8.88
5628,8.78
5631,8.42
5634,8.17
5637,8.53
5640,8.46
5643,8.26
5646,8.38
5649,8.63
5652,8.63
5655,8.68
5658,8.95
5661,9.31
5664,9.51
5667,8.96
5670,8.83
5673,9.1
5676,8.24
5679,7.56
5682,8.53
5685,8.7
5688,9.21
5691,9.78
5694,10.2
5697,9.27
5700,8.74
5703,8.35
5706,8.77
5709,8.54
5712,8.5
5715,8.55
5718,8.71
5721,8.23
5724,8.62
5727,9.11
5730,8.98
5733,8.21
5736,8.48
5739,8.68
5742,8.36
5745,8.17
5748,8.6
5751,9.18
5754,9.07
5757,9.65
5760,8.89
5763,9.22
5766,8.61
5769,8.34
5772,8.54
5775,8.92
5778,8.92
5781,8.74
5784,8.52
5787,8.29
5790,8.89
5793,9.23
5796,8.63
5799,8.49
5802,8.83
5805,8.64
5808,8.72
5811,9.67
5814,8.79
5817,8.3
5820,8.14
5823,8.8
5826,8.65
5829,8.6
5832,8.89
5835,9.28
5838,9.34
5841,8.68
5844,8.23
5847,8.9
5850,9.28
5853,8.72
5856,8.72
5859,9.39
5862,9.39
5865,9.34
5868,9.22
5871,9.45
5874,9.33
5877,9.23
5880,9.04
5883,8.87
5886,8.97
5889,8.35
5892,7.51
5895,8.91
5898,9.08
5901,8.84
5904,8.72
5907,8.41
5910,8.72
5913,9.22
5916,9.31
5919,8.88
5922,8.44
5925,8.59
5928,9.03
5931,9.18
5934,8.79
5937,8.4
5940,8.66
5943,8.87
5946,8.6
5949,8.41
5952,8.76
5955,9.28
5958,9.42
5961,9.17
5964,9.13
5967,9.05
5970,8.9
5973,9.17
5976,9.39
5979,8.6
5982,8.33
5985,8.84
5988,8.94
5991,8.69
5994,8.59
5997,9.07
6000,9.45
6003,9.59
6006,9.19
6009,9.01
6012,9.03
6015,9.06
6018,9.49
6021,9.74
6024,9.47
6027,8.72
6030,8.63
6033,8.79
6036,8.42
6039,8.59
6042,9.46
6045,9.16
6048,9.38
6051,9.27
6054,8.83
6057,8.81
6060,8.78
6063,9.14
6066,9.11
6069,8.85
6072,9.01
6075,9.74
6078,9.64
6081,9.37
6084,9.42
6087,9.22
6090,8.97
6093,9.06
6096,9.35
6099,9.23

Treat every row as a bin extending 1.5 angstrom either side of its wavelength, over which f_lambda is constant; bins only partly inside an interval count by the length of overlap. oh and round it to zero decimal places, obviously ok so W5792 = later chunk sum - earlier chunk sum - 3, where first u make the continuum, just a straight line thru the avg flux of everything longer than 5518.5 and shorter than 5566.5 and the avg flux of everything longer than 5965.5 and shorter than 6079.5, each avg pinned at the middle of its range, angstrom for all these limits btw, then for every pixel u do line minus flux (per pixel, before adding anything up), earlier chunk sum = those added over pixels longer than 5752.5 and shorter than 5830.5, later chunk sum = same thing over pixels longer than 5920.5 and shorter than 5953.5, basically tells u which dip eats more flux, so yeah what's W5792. 3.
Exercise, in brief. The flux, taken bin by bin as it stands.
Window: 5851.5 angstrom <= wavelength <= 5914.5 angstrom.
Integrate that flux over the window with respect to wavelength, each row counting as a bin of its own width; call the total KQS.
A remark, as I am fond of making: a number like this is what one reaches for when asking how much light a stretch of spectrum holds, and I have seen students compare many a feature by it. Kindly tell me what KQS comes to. 562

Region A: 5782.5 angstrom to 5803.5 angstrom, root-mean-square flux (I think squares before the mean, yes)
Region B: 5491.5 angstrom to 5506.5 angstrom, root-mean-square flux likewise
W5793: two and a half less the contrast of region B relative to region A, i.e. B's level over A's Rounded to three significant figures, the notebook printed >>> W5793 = 1.56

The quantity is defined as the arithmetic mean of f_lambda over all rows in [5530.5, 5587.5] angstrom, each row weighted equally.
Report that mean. 8.1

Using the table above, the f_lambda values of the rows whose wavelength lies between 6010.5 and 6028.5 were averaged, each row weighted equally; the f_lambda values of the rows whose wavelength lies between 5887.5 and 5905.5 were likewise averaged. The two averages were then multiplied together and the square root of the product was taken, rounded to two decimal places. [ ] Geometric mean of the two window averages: 8.90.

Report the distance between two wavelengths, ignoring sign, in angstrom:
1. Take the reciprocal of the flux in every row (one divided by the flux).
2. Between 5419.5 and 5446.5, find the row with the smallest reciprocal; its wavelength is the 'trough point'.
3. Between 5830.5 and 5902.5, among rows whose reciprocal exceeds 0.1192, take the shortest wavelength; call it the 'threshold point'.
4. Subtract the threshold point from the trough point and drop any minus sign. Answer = 414 angstrom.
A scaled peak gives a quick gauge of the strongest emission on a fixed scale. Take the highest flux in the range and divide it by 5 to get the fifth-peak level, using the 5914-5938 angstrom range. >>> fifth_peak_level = 1.86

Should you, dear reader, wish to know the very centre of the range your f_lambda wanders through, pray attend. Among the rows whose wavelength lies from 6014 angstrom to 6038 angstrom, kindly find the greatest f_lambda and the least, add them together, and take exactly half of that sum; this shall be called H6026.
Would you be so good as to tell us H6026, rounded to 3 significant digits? 9.08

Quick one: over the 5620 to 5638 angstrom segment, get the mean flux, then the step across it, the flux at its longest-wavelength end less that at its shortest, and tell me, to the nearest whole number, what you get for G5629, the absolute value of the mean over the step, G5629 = 61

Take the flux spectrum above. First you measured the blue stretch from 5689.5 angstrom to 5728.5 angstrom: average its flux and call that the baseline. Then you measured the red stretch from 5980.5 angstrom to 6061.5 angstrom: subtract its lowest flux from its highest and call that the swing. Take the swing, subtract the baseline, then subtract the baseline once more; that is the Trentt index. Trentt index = -16.3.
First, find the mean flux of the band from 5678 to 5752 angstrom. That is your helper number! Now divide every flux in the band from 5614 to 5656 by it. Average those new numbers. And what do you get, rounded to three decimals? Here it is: 0.987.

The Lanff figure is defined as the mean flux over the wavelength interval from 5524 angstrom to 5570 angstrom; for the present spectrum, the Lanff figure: 8.08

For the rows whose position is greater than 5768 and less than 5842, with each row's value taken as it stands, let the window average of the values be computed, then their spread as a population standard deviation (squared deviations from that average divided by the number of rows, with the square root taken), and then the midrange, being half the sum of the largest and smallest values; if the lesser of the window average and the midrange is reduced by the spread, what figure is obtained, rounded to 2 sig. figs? 8.4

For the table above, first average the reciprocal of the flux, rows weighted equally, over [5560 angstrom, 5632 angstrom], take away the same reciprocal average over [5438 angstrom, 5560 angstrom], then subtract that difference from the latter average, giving 0.131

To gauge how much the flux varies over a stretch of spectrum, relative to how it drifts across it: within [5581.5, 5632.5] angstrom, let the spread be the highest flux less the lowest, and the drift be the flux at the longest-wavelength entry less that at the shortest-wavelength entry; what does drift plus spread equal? 0.51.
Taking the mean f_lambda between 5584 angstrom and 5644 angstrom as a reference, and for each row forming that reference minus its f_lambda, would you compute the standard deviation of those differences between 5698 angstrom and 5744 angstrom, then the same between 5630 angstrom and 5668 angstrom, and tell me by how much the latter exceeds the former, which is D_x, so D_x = 0.14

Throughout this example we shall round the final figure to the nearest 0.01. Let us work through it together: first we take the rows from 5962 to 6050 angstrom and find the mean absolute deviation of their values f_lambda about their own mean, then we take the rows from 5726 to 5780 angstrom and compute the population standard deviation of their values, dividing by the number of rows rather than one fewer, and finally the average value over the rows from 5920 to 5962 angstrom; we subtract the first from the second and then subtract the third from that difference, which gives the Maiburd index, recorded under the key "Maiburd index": -8.74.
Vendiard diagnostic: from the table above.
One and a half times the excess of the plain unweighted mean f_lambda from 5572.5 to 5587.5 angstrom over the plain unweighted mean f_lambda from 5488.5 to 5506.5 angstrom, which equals 0.25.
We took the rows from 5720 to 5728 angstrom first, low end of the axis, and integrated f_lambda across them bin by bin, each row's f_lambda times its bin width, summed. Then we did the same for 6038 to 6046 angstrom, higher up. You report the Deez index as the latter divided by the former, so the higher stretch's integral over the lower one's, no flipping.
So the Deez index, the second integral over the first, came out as 1.05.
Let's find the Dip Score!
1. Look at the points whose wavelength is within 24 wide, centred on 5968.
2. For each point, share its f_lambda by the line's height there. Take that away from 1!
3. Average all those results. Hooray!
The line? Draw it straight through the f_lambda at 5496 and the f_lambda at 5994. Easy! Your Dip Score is -0.06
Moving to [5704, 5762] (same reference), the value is 0.01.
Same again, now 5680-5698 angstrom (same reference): -0.05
